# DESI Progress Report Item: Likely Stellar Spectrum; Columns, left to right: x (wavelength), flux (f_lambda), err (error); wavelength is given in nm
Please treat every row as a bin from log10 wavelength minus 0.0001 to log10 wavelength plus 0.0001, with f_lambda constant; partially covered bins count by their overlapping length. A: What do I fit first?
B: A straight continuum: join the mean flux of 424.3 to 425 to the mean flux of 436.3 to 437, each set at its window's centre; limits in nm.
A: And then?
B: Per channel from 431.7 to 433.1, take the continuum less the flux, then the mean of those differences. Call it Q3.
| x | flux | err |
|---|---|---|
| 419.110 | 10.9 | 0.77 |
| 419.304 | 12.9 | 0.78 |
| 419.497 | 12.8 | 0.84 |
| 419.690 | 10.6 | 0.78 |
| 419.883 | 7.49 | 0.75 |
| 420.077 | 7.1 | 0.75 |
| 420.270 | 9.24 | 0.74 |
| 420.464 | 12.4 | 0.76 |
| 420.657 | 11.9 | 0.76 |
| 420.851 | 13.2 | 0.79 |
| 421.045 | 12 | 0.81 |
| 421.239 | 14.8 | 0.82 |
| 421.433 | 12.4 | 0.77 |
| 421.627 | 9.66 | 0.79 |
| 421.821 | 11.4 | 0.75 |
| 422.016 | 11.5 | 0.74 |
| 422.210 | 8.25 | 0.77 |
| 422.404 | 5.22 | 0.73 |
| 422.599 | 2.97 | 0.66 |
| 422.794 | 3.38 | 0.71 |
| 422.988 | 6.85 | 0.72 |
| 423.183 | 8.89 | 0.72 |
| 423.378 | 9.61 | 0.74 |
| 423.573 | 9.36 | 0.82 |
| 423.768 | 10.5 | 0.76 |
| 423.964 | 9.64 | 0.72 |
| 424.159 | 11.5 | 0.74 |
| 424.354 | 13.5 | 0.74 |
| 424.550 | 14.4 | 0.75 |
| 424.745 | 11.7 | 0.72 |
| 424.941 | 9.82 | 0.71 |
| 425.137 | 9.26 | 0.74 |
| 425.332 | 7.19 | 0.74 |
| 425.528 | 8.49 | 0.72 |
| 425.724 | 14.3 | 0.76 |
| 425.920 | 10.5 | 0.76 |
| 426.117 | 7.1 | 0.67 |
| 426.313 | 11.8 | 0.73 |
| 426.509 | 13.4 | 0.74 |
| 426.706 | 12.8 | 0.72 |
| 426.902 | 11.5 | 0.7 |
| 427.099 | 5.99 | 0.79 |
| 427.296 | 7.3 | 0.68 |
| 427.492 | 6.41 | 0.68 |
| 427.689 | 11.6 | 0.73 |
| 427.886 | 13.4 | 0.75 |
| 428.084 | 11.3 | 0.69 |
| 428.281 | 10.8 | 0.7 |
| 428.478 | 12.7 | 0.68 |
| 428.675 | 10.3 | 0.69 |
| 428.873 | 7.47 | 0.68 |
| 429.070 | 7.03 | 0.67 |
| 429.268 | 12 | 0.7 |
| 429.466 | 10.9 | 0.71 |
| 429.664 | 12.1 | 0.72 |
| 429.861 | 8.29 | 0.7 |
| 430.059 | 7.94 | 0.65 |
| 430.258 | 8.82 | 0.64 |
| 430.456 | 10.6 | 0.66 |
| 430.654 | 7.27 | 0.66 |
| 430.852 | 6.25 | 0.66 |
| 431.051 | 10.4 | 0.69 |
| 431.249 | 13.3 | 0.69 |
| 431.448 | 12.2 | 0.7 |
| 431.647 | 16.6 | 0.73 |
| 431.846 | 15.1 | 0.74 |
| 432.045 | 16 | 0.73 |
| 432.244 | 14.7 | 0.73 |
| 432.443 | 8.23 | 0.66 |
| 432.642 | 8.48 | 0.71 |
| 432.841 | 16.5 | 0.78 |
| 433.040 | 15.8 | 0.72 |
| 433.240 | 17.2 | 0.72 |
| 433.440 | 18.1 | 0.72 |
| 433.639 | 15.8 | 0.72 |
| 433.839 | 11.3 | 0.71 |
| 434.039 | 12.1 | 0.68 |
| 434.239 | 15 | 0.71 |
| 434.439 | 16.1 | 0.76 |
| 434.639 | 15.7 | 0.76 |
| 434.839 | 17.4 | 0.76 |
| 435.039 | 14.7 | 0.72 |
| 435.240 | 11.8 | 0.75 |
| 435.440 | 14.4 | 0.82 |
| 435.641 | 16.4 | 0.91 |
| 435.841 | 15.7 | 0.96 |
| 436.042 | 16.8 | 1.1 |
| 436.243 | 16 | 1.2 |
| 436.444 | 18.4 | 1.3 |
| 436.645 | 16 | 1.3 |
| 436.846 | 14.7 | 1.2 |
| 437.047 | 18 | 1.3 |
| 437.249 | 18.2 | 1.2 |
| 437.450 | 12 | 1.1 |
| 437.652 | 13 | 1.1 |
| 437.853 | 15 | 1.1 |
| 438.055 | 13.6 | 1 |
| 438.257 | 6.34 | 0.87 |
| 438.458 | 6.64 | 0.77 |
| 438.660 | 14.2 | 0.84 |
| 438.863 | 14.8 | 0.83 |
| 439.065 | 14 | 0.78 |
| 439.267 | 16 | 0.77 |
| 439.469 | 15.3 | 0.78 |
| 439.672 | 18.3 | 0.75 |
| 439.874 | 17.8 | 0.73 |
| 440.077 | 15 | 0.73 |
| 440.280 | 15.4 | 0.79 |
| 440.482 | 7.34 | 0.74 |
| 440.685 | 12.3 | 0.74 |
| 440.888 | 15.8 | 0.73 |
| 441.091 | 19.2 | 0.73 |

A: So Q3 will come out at 1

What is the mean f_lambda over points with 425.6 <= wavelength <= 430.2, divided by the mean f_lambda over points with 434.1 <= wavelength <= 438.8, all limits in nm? 0.70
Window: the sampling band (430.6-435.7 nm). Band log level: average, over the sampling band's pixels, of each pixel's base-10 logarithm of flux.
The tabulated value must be 1.12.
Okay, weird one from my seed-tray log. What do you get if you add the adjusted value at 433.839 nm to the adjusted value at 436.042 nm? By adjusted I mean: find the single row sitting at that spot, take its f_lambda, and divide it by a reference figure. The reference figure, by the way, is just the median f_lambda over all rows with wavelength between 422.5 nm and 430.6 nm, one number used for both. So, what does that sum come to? 2.7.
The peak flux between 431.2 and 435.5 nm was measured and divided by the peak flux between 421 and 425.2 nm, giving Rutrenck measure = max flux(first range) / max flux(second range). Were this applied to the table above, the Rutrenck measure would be 1.22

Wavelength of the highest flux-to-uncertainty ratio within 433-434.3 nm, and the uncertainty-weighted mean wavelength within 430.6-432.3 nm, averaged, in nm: 432.45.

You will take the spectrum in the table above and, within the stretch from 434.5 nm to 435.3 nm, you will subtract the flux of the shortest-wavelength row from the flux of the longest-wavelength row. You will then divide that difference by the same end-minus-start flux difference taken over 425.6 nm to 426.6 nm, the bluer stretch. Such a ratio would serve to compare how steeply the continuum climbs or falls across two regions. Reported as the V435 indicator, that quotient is 4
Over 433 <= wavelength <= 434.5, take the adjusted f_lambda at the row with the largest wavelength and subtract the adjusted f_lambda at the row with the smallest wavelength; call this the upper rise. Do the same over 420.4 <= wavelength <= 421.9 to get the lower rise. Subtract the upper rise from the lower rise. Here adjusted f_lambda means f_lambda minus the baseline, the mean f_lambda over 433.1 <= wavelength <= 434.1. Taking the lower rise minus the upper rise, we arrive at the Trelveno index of -1.3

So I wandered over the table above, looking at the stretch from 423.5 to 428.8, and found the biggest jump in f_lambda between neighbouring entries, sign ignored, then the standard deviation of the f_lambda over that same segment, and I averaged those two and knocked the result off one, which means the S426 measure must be -3.1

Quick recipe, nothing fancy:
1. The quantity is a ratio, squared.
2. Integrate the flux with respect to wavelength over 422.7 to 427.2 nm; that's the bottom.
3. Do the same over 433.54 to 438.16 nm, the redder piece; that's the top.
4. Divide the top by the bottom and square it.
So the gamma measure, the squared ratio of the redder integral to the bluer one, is 2.4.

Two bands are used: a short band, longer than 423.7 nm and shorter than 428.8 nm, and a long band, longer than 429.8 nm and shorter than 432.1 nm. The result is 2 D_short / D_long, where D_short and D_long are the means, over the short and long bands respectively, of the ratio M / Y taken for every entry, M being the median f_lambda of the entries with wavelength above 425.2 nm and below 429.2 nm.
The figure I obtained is 2.0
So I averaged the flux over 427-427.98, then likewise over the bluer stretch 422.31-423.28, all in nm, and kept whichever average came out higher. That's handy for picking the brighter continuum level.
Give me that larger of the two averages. 8.9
